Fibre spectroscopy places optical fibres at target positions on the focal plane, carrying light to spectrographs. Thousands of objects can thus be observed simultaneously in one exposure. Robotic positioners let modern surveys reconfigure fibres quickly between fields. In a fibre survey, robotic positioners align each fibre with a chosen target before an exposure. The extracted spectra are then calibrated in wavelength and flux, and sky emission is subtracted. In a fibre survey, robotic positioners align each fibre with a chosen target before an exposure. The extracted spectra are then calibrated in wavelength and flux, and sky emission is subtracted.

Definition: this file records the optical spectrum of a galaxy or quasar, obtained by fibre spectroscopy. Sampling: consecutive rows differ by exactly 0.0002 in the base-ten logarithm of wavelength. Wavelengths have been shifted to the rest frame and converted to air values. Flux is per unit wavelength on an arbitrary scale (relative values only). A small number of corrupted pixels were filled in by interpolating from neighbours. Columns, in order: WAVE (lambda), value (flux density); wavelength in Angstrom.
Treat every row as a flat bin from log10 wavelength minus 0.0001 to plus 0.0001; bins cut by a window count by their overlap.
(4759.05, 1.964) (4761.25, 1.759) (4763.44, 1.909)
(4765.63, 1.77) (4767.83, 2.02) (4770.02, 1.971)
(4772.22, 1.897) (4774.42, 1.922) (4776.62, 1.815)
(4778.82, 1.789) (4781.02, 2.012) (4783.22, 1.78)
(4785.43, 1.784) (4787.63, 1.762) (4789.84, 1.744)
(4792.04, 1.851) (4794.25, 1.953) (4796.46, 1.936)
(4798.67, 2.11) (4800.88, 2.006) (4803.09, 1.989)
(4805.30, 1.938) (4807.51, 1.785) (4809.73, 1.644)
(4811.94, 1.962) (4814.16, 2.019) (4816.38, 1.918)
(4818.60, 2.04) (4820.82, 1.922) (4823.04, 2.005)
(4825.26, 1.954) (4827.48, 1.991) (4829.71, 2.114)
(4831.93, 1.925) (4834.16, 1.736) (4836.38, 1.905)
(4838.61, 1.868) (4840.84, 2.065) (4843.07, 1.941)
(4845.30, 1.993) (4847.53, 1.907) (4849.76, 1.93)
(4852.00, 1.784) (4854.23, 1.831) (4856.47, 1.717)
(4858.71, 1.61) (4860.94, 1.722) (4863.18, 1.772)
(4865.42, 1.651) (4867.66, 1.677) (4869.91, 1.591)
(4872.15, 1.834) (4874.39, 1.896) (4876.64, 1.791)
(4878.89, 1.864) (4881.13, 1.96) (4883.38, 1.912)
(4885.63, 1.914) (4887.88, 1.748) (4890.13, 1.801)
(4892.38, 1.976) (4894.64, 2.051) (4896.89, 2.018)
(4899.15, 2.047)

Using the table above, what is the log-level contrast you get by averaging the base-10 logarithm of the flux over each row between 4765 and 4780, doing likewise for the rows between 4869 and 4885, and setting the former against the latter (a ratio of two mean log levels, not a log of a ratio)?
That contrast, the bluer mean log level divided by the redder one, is 1.04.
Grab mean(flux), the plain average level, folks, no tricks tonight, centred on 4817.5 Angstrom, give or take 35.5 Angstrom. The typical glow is 1.91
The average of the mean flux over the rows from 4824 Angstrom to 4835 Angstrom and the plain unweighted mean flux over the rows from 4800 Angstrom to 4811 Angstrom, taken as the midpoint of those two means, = 1.91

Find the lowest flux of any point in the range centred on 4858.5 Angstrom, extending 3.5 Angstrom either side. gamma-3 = 1.61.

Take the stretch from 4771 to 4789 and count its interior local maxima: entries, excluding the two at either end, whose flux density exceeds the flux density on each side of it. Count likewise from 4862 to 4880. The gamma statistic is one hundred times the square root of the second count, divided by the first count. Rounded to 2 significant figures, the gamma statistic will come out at 47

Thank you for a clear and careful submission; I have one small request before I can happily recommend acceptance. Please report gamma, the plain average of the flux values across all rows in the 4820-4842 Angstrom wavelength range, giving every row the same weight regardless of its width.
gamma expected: 1.95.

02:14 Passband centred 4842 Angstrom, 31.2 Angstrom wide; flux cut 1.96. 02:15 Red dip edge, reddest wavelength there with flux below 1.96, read 4856.47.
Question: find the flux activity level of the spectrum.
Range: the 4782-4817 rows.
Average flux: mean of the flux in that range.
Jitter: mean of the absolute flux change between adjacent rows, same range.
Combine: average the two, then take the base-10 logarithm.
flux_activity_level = -0.005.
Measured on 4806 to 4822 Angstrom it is 0.009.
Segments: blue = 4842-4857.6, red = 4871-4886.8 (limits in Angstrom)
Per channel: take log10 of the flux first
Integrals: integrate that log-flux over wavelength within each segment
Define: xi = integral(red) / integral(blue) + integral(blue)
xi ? 5.26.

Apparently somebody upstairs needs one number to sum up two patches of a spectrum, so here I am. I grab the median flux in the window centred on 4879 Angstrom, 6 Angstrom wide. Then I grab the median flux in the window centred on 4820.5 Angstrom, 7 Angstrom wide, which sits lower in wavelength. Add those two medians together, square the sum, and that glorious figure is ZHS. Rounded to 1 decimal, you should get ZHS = 15.0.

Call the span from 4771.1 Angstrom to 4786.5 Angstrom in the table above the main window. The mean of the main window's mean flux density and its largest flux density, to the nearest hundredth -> 1.93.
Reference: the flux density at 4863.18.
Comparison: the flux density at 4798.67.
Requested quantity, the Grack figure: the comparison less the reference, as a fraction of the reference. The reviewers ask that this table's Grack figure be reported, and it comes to 0.19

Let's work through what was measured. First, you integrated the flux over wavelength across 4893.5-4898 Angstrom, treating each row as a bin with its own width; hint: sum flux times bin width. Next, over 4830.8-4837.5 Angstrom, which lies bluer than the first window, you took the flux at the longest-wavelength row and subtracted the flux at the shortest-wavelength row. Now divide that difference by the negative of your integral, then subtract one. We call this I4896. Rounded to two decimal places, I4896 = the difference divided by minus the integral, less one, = -1.00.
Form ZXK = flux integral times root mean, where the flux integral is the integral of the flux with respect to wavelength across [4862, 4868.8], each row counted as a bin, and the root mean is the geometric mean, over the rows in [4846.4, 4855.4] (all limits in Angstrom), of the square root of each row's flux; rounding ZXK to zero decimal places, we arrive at 16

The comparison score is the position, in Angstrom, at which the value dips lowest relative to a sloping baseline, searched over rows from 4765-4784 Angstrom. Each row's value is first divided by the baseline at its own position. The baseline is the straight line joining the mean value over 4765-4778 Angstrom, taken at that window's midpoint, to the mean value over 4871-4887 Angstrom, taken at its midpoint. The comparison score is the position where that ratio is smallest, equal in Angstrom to 4765.63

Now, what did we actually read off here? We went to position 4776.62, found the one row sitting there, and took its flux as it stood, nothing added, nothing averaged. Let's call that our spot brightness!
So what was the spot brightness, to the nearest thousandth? 1.815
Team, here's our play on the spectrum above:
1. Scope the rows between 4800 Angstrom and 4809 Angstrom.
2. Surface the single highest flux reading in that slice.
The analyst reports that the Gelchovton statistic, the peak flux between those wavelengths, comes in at 2.006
